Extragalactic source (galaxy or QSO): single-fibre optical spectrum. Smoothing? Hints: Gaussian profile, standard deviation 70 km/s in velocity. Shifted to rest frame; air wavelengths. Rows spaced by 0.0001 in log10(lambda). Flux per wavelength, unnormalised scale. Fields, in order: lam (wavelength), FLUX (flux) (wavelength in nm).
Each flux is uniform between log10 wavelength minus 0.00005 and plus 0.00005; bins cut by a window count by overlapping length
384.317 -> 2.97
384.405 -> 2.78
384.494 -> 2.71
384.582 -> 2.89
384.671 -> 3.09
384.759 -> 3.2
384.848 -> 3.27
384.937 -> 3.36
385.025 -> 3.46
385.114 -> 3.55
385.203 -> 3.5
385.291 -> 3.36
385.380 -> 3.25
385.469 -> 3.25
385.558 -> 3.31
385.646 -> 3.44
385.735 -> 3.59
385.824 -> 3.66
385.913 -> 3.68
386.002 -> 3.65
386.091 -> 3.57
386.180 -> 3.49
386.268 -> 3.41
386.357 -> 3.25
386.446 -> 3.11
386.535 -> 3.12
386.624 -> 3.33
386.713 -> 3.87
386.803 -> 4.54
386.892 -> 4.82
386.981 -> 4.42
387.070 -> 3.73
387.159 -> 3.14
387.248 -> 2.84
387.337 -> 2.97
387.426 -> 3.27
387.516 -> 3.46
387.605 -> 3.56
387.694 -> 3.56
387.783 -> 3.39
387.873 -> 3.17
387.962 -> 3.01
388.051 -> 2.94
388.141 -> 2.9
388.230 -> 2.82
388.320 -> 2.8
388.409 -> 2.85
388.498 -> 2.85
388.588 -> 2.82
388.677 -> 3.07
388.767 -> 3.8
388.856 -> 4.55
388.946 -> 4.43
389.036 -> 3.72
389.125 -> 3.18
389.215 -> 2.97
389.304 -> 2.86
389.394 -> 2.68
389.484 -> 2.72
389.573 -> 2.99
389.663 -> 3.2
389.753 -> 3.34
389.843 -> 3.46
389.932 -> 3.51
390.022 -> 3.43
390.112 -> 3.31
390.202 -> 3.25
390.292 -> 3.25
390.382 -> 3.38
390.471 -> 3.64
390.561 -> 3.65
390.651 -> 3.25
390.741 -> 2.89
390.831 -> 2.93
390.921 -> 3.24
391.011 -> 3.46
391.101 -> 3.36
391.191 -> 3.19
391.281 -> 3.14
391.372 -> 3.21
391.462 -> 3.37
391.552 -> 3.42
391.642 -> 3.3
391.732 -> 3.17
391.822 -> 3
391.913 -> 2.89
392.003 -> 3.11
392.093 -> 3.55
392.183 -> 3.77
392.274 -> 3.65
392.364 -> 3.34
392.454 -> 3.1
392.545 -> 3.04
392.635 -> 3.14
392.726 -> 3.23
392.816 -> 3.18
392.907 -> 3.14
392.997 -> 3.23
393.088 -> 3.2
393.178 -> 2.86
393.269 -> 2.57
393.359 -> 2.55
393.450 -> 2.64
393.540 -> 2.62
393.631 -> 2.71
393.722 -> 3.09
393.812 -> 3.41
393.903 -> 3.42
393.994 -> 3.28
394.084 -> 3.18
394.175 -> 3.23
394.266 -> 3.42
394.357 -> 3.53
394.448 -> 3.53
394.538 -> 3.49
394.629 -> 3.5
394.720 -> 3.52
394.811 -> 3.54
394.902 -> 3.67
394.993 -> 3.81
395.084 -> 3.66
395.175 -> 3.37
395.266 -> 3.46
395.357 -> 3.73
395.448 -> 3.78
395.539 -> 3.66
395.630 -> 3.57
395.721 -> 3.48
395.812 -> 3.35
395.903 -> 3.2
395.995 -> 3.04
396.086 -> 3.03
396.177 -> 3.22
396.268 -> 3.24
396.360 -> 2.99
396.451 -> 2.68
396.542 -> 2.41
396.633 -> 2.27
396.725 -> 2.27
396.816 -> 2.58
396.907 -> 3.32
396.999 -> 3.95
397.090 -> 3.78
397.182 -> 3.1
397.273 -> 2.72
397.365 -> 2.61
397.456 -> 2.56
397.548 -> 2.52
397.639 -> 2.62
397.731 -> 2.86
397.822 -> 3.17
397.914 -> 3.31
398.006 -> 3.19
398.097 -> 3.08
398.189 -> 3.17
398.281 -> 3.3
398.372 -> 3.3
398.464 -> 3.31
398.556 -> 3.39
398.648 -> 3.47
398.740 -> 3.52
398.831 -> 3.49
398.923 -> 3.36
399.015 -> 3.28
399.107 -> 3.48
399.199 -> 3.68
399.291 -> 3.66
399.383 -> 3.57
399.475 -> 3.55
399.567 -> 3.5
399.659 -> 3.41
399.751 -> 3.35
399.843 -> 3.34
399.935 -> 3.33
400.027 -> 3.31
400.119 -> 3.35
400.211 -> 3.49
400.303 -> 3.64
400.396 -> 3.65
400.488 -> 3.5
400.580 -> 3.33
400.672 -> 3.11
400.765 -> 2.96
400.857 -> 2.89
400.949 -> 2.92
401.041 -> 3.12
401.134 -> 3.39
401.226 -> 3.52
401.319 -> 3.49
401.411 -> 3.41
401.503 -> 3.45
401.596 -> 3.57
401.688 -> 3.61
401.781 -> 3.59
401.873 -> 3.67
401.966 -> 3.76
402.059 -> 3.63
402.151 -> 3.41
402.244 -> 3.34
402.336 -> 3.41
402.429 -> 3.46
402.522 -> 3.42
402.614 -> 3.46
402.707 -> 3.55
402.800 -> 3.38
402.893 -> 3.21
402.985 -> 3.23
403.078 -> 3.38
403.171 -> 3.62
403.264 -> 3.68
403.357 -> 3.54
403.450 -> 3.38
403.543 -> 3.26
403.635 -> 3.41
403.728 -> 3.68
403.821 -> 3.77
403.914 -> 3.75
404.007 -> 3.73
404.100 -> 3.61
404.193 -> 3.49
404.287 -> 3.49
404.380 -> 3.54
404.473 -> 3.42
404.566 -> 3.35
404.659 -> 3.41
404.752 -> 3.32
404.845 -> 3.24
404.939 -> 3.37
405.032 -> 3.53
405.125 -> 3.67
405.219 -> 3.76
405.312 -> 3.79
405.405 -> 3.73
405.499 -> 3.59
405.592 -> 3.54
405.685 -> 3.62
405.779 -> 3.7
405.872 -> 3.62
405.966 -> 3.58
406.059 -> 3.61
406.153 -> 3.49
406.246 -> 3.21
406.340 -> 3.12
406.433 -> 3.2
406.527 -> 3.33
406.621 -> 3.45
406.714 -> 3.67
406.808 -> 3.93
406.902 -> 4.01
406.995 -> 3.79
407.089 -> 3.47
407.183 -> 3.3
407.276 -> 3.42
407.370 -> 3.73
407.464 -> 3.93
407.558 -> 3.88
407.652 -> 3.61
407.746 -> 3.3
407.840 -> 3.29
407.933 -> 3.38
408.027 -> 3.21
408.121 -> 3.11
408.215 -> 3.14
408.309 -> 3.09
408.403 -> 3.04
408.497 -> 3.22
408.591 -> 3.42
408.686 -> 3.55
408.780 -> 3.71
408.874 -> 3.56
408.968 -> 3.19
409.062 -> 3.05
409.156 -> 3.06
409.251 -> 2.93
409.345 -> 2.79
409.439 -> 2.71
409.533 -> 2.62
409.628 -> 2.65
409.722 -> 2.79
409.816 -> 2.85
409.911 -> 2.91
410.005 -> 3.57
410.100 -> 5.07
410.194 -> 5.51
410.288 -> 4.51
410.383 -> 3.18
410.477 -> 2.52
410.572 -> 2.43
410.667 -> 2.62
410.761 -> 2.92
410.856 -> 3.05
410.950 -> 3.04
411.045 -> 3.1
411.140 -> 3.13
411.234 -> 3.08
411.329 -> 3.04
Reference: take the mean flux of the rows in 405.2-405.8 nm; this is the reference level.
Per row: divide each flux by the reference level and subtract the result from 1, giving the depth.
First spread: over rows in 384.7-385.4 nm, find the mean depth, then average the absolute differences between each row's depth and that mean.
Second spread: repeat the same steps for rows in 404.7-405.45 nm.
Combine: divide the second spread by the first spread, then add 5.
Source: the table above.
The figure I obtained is 6.8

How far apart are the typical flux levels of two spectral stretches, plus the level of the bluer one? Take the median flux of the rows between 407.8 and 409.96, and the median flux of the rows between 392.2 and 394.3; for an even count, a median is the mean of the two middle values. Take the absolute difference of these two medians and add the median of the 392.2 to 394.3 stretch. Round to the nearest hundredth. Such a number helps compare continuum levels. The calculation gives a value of 3.27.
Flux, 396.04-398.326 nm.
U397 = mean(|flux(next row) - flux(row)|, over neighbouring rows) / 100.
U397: 0.0023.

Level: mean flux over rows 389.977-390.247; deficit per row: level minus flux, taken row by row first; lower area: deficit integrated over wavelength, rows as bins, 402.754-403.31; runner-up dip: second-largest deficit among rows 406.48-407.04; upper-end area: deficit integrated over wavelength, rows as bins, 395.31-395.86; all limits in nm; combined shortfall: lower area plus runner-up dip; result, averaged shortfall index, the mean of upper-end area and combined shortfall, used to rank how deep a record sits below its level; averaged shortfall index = -0.16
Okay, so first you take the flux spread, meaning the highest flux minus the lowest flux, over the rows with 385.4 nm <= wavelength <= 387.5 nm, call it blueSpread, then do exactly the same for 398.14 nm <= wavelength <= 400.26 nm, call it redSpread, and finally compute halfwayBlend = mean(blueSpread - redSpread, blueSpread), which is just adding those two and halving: 1.7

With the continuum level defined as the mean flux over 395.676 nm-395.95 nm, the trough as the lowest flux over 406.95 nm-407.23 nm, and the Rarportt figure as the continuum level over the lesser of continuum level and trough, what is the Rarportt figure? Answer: 1.01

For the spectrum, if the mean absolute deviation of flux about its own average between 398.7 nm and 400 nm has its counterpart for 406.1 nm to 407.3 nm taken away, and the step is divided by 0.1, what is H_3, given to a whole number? -1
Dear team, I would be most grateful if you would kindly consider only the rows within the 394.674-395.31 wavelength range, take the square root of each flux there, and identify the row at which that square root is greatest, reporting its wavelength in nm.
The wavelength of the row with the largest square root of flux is 394.993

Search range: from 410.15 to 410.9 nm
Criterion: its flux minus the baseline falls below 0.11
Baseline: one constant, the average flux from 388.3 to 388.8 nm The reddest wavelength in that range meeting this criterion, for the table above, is 410.856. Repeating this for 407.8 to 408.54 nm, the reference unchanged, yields 408.403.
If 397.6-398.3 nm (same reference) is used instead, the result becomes 398.097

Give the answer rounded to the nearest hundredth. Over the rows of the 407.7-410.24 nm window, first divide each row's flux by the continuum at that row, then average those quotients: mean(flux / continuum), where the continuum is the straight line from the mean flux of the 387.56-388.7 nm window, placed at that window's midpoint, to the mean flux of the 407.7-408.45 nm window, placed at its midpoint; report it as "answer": 1.03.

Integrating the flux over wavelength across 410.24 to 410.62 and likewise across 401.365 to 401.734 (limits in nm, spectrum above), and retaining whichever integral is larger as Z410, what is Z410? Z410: 1.30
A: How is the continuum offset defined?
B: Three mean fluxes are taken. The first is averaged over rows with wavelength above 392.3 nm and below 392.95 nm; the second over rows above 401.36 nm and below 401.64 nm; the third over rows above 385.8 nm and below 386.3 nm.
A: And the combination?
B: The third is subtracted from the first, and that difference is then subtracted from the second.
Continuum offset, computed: 3.9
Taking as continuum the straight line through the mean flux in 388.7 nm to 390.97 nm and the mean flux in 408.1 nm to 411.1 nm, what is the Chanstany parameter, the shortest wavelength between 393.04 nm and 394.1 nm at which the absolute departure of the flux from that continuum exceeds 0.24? 393.178 nm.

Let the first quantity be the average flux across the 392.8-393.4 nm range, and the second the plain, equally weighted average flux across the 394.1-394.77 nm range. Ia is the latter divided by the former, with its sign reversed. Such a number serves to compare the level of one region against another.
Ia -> -1.17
